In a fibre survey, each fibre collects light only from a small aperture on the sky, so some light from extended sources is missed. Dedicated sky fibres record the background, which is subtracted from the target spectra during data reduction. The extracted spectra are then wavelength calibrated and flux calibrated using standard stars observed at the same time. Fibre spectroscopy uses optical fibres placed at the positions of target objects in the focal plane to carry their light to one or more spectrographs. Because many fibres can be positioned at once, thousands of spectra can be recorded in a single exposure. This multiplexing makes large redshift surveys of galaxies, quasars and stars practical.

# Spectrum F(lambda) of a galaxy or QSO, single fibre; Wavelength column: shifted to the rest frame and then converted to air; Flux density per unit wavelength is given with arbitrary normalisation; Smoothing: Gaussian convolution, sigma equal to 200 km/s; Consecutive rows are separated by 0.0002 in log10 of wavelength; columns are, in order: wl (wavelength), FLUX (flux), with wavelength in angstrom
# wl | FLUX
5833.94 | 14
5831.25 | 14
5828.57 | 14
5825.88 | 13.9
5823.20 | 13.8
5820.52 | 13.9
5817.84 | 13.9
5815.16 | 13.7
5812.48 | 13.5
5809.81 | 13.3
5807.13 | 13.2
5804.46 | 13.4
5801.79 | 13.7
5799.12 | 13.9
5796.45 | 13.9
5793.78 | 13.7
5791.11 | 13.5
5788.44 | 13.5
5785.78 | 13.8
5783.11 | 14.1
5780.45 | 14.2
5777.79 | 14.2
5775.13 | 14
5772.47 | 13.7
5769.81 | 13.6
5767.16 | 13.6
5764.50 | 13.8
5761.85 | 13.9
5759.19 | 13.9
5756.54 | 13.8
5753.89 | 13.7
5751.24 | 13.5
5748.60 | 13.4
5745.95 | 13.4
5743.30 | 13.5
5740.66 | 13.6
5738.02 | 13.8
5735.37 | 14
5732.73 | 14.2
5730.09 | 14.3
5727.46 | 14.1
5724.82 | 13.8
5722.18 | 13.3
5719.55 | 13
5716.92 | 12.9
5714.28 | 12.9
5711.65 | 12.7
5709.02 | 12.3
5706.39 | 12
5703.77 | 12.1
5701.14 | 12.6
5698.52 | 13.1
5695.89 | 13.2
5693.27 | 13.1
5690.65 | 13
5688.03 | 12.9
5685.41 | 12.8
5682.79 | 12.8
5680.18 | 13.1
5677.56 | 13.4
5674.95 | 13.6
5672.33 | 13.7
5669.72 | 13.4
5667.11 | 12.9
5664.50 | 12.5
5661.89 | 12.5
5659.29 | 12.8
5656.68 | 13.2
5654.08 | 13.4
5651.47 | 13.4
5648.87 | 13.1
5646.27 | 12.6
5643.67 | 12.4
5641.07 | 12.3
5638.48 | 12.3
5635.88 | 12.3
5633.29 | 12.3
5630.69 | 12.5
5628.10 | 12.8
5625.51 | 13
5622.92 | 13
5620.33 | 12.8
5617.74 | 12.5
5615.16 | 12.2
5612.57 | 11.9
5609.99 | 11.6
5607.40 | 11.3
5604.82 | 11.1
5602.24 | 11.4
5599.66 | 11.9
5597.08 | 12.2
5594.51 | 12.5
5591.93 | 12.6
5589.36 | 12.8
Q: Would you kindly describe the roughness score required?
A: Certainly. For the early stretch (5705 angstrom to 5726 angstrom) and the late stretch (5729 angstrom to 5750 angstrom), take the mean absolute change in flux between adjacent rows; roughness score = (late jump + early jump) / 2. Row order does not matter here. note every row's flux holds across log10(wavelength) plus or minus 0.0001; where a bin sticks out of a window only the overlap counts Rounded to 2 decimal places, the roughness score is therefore 0.19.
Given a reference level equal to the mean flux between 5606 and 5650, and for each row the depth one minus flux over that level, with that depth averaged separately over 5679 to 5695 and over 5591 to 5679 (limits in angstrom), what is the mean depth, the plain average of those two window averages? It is -0.029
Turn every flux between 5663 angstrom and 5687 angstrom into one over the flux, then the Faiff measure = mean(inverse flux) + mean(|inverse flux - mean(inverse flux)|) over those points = 0.0782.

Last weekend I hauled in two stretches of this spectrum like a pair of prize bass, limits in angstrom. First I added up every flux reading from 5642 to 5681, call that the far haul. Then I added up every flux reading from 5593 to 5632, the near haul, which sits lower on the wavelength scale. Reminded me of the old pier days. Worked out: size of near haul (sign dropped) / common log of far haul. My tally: 79.7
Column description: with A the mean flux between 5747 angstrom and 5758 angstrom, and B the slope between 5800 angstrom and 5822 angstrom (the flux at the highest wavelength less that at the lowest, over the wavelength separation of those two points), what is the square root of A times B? 0.38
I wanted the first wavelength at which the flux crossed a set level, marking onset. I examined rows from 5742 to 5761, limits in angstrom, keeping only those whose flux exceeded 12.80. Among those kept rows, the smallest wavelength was 5743.30 angstrom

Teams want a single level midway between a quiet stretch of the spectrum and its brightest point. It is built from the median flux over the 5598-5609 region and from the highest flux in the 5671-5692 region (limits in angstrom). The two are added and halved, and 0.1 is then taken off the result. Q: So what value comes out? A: 12.4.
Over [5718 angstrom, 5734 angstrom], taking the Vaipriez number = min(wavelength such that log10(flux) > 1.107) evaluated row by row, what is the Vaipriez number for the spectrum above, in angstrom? 5719.55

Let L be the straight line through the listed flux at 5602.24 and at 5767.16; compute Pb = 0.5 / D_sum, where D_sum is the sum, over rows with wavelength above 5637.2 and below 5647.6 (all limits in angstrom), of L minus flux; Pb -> -0.27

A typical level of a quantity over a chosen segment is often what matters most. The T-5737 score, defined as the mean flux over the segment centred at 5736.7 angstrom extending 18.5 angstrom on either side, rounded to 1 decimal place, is 13.7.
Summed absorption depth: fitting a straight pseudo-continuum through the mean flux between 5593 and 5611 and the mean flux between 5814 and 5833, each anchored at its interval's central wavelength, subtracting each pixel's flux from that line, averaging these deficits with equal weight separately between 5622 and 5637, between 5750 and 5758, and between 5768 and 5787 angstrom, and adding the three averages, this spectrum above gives -1.6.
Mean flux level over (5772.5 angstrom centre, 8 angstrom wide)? 13.8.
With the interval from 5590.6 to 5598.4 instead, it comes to 12.4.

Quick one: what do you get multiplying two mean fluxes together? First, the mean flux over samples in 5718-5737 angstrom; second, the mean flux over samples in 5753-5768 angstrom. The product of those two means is 190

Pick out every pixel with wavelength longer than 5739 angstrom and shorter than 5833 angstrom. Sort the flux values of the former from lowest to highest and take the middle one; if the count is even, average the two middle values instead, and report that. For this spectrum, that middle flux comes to 13.7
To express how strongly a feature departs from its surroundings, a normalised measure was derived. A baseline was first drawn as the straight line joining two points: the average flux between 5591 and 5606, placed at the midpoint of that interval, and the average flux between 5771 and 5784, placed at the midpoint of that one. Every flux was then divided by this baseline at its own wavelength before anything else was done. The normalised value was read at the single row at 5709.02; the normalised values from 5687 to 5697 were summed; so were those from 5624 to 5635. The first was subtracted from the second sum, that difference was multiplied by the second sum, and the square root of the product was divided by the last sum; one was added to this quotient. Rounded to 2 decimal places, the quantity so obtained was 1.85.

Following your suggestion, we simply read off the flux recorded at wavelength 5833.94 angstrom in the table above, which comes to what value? 14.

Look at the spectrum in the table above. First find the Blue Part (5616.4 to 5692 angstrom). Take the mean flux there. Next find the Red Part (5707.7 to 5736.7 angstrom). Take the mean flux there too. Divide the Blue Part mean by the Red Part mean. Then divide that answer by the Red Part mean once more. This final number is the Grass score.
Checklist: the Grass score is 0.072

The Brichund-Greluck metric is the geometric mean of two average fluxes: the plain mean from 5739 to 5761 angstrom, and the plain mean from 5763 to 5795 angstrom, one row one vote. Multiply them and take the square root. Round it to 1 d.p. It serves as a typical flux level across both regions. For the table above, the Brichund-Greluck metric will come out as 13.7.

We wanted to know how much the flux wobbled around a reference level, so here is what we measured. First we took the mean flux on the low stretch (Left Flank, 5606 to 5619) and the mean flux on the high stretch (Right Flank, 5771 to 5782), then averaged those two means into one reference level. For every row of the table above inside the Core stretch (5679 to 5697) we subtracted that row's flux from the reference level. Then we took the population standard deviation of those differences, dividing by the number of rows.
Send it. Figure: 0.15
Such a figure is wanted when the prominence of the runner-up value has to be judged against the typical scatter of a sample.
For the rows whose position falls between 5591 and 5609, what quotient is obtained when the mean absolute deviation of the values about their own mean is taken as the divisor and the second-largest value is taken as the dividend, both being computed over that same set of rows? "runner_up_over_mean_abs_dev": 25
